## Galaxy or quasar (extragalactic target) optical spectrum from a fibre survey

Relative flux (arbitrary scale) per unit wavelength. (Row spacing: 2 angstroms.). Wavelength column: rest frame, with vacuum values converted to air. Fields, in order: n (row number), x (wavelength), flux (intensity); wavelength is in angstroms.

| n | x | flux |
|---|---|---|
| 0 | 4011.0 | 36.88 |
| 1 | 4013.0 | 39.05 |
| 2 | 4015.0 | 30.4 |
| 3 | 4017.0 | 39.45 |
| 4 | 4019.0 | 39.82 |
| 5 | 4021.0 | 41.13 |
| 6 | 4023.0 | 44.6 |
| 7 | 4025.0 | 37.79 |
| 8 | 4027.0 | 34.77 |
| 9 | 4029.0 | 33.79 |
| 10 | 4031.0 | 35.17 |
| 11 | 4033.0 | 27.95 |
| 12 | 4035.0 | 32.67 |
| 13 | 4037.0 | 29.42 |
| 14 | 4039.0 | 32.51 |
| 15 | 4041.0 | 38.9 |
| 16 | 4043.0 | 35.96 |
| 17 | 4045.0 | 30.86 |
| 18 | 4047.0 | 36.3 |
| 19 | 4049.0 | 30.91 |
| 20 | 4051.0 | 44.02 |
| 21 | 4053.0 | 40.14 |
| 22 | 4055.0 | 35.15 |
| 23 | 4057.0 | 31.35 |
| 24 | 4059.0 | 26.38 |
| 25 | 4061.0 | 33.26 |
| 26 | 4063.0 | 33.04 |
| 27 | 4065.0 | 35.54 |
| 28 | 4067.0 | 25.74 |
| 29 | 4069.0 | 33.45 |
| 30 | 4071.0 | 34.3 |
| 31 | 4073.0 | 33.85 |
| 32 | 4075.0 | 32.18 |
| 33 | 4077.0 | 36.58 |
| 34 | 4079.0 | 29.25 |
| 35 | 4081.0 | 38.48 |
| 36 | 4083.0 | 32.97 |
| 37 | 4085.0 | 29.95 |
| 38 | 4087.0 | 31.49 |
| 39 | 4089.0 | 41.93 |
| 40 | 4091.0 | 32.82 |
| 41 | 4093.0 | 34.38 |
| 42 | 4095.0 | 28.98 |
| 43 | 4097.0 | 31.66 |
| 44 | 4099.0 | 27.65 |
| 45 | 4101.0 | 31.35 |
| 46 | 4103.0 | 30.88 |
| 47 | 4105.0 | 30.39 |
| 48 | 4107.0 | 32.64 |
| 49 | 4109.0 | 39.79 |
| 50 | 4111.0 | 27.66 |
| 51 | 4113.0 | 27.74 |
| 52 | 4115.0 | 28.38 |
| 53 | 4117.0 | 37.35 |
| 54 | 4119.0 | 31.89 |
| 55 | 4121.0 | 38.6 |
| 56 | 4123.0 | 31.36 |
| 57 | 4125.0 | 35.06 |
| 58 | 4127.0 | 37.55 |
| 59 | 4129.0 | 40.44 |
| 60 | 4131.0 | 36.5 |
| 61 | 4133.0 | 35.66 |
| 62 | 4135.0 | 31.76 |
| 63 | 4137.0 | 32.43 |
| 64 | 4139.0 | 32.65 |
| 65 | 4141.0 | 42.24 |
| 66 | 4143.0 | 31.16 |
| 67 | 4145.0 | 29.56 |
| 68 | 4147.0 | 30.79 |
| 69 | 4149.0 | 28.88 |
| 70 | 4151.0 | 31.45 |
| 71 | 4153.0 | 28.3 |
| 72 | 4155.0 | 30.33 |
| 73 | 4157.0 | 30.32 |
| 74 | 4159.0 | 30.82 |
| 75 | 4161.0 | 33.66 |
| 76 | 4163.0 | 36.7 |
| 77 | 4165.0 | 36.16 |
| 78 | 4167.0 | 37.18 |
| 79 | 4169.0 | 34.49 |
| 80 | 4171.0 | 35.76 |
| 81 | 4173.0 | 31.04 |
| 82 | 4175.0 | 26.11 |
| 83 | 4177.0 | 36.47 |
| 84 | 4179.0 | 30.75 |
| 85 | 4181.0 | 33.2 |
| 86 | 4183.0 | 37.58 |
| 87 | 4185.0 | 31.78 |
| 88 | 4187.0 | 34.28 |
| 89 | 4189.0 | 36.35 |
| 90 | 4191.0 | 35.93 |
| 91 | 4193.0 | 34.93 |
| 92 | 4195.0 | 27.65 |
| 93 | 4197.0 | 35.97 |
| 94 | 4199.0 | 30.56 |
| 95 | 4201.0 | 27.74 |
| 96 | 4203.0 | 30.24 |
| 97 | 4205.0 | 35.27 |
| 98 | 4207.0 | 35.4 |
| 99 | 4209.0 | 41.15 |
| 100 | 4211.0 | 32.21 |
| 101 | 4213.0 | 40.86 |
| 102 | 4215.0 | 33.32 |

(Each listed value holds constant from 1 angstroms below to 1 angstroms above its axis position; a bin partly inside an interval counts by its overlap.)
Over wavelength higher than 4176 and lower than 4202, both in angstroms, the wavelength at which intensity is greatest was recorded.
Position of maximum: 4183.0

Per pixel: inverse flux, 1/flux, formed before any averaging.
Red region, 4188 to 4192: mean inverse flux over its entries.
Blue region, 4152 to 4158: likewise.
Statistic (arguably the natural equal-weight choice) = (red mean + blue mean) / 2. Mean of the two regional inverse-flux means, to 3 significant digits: 0.0307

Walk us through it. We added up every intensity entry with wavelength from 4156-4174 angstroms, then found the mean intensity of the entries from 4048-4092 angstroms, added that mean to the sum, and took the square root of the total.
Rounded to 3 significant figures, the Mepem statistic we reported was 18.4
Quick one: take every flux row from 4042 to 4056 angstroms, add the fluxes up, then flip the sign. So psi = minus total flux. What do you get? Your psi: -253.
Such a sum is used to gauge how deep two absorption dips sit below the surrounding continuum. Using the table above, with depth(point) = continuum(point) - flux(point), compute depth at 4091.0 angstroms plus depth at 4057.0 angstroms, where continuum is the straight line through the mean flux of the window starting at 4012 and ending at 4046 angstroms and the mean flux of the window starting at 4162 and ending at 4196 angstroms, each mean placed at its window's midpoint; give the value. 5.9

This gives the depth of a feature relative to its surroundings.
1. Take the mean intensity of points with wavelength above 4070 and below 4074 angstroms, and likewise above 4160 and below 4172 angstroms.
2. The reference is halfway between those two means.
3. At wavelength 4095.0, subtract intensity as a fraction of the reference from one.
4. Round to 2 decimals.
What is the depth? 0.17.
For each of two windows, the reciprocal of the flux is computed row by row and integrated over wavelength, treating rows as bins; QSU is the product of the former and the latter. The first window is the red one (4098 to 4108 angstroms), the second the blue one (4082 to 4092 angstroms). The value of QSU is 0.098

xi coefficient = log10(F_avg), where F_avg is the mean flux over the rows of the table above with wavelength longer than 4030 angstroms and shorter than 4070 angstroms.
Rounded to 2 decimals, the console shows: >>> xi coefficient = 1.52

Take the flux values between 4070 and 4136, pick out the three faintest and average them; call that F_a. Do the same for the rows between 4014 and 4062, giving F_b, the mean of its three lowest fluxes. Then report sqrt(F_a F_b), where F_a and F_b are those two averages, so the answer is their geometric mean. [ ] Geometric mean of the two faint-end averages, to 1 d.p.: 27.8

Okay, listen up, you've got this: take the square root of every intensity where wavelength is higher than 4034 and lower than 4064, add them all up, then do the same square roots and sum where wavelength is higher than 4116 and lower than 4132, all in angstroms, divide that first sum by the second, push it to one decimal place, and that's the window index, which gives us 1.8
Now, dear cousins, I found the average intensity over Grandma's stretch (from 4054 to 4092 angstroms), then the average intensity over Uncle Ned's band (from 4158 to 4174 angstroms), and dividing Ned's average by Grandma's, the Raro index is 1.04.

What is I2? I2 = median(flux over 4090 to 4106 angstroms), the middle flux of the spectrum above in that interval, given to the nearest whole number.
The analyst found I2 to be 31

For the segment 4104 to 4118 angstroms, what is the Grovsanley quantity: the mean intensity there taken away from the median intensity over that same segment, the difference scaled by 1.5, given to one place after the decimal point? -2.4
